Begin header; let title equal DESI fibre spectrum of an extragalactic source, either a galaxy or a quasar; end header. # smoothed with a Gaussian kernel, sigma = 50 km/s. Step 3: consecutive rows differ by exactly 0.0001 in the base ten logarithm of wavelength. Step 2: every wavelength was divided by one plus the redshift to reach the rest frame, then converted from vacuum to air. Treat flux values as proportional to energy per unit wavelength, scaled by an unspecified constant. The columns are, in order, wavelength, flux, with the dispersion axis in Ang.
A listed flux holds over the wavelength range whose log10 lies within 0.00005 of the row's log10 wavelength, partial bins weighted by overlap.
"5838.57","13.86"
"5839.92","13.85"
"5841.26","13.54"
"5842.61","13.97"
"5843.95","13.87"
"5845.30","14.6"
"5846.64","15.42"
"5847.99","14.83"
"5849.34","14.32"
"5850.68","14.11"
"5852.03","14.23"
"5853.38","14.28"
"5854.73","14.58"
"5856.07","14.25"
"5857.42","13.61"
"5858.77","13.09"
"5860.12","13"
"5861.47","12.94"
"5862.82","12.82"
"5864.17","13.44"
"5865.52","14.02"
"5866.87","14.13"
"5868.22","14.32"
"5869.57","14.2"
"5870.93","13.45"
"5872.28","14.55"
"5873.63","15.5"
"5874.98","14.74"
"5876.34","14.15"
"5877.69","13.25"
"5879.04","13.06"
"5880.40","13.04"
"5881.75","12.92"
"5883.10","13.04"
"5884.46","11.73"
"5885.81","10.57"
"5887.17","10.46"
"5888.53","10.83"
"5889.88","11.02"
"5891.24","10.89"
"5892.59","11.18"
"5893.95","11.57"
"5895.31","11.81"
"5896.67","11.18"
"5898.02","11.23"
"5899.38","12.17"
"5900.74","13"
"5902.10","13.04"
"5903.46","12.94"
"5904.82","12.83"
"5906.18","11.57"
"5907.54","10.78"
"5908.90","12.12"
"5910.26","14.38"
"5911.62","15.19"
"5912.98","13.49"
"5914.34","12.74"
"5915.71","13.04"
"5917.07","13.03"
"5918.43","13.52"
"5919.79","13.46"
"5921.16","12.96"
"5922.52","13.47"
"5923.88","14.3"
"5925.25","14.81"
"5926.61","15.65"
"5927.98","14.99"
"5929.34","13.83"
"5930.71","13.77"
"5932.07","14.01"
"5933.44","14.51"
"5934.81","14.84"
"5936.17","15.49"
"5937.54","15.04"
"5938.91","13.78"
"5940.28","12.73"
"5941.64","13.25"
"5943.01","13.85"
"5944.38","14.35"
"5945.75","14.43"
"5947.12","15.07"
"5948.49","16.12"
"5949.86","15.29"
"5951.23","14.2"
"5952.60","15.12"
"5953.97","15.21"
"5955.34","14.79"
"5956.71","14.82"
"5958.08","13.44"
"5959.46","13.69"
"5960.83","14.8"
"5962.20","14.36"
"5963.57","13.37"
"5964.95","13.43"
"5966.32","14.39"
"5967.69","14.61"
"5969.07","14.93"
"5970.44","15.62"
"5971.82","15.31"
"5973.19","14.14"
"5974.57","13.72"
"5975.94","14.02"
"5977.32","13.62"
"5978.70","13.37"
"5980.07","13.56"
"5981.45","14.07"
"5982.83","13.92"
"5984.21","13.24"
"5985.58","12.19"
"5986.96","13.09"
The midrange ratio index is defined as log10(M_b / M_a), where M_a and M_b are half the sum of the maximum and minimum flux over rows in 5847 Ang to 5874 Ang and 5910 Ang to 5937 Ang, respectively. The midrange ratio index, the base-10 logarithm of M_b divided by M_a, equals 0.00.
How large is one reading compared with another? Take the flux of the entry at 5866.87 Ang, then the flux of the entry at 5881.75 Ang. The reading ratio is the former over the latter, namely 1.09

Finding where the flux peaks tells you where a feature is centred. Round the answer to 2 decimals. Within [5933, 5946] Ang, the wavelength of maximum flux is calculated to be 5936.17 Ang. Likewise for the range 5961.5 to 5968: 5967.69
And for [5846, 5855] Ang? 5846.64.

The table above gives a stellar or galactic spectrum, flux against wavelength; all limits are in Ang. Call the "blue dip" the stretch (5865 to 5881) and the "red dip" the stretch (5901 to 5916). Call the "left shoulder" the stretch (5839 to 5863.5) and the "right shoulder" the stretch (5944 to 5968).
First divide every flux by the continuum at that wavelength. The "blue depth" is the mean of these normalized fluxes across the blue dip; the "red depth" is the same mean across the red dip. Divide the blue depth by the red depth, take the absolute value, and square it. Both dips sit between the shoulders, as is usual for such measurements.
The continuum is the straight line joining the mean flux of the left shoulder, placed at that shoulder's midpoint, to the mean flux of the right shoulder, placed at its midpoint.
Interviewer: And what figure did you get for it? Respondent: 1.21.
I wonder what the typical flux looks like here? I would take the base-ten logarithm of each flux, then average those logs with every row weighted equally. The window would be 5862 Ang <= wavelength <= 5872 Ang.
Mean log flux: 1.139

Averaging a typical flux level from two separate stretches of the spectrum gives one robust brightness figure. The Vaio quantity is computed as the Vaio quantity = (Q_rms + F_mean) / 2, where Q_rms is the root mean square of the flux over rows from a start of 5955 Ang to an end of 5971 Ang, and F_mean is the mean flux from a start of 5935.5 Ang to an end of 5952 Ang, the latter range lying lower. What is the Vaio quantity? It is 14.4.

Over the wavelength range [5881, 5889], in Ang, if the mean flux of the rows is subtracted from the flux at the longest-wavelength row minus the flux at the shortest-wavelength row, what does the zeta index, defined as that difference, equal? -13.7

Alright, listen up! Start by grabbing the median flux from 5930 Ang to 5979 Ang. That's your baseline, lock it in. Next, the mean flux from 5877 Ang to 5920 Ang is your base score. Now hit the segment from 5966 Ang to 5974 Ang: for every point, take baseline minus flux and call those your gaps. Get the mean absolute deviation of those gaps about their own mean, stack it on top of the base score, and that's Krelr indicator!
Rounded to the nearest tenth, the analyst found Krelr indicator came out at 12.8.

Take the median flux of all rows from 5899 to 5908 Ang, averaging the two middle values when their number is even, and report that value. 12.8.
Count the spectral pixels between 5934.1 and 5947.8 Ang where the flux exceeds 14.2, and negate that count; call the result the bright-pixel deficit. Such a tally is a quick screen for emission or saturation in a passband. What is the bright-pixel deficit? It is -6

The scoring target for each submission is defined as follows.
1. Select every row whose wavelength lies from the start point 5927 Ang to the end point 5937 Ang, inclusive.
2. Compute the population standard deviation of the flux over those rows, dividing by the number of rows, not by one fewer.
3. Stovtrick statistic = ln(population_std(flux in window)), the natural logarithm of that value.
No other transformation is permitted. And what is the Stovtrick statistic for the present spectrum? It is -0.50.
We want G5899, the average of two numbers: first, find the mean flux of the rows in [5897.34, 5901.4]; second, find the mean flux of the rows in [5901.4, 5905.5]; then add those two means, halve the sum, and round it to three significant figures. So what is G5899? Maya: 12.5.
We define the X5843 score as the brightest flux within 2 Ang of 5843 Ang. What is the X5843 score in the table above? 13.97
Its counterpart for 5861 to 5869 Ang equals 14.32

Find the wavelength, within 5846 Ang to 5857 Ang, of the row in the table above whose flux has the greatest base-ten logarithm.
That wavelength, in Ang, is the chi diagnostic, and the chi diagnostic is 5846.64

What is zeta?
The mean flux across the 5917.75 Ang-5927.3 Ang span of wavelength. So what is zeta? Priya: 14.0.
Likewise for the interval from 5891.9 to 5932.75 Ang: 13.1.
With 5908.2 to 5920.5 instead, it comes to 13.4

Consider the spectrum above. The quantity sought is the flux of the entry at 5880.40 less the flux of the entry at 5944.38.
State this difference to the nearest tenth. -1.3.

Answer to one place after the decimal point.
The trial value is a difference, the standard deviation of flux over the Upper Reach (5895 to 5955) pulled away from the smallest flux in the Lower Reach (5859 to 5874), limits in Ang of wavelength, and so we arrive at 11.5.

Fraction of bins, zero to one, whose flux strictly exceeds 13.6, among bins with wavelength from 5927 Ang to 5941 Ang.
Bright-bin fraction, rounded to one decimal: 0.9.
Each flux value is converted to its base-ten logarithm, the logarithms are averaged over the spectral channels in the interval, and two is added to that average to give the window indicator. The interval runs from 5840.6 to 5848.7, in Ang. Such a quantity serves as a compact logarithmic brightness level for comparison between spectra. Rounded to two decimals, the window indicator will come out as 3.16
